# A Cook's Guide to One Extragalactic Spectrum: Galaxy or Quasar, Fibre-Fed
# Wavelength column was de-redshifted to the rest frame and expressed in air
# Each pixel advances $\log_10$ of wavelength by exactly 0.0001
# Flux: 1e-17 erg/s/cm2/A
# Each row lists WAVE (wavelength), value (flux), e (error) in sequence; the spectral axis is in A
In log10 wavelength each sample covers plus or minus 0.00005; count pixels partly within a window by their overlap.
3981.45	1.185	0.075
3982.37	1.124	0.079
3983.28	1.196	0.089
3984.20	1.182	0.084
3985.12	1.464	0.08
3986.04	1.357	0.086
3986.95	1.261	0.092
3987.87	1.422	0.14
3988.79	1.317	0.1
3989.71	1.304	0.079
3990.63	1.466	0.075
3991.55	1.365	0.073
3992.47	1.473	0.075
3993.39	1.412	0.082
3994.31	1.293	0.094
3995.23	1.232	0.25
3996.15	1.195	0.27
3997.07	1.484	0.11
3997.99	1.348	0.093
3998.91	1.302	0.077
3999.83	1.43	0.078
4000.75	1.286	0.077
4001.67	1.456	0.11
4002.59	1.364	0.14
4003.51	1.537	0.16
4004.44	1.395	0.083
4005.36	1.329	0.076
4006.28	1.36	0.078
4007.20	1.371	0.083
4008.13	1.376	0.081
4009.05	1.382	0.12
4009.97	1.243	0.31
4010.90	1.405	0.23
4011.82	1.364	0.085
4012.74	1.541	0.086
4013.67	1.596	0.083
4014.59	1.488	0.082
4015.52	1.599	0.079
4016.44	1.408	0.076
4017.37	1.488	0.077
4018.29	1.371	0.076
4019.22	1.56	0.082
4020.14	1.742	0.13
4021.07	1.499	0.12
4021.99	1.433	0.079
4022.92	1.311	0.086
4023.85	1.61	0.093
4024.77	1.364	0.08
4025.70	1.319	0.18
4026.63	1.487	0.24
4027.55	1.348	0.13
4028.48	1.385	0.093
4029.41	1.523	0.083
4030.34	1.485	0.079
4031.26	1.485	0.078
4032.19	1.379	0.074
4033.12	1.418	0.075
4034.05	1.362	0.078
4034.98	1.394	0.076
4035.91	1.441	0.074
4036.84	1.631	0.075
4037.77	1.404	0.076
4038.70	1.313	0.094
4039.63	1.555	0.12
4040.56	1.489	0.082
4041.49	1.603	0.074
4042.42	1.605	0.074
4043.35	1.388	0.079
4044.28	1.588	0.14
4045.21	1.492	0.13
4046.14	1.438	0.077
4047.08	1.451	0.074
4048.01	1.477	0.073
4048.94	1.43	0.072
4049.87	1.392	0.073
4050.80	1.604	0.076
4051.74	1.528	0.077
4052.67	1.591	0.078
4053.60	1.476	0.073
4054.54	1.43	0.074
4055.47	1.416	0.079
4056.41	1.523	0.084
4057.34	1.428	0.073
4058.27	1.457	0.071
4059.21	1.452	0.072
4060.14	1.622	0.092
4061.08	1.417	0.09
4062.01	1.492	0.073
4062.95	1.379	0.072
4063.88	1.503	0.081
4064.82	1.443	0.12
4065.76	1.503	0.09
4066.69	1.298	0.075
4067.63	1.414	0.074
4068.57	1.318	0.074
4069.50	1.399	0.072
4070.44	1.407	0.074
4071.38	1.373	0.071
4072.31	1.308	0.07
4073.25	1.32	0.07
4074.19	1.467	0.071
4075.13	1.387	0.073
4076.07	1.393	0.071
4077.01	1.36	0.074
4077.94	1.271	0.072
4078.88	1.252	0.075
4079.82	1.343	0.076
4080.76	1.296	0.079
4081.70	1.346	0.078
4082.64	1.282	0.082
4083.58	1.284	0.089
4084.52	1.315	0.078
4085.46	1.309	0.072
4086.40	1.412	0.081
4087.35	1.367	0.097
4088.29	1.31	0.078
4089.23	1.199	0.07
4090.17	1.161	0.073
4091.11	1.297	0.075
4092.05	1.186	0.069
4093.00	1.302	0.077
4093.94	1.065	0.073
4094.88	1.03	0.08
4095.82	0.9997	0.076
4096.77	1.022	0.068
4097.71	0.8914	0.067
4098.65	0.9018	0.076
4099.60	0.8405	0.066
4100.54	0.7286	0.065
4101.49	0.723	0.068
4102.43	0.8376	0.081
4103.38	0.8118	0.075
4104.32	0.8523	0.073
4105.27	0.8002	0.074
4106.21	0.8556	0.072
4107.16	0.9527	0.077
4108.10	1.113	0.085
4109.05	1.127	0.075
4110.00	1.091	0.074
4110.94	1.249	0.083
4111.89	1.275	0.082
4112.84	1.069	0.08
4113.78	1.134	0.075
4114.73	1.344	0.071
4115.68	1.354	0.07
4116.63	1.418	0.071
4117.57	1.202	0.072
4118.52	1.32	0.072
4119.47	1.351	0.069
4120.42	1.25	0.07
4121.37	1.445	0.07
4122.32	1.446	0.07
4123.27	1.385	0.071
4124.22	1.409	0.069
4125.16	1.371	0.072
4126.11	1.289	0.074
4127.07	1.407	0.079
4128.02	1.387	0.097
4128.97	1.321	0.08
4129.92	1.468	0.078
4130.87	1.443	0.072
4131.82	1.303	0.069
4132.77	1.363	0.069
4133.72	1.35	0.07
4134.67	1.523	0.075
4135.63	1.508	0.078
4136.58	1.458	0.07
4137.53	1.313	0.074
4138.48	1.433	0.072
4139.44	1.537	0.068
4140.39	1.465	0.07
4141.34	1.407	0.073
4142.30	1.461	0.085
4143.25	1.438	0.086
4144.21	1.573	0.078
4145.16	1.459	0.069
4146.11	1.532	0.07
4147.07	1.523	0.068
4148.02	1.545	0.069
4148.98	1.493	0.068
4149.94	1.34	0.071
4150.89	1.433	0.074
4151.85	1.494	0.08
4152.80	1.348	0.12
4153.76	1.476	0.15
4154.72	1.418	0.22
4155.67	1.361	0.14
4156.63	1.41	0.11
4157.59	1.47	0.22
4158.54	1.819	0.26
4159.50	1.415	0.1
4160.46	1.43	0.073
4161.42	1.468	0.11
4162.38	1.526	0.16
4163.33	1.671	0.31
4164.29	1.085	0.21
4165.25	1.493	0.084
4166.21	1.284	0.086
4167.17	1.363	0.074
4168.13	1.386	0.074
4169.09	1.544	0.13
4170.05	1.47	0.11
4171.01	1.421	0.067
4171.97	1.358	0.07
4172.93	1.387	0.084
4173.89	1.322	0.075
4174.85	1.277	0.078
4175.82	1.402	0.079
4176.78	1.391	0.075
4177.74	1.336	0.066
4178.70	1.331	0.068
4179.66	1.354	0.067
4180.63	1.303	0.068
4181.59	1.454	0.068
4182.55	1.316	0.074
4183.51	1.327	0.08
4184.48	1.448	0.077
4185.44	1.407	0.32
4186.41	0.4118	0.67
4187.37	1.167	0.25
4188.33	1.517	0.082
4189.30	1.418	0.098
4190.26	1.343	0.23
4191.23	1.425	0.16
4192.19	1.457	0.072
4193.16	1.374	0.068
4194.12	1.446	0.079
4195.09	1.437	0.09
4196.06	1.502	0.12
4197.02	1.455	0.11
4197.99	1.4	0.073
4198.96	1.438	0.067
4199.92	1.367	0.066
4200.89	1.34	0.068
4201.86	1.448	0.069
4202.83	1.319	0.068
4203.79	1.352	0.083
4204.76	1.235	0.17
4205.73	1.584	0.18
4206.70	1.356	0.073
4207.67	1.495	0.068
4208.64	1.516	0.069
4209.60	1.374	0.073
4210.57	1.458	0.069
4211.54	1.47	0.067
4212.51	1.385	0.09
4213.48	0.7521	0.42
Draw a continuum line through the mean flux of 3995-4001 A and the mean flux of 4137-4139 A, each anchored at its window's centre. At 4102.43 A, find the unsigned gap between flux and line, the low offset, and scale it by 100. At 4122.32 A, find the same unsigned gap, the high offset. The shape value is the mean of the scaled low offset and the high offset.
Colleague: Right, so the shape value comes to 26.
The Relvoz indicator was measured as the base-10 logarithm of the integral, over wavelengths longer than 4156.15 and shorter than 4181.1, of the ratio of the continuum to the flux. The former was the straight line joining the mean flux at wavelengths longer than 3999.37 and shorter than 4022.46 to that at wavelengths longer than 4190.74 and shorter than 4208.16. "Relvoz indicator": 1.40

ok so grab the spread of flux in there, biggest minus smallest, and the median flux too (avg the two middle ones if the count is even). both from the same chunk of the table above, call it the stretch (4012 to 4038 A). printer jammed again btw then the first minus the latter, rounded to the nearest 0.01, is -1.03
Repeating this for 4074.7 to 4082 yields -1.20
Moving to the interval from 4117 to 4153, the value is -1.06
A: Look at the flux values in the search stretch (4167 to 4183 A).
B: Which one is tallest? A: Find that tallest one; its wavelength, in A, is 4169.09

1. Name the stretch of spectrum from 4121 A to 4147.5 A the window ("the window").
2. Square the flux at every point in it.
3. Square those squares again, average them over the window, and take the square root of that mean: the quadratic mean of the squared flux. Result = 2.06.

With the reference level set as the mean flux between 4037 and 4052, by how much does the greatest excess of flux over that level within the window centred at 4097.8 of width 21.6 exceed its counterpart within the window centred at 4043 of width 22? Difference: -0.26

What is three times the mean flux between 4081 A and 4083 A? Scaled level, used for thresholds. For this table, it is 3.9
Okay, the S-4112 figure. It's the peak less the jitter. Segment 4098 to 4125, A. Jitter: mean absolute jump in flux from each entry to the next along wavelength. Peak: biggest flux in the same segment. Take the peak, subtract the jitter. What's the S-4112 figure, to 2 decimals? 1.36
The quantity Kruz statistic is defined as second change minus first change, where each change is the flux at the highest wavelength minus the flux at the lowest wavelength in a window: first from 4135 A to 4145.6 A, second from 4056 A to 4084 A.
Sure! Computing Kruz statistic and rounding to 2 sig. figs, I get -0.19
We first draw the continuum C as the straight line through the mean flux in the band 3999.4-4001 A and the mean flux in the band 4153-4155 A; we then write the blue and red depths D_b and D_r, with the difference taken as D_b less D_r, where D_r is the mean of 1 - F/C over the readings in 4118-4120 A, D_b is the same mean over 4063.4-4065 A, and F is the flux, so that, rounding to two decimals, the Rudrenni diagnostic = -0.12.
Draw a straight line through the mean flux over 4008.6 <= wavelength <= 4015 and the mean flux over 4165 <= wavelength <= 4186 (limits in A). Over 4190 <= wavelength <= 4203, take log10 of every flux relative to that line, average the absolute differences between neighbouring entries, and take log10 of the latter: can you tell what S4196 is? -1.71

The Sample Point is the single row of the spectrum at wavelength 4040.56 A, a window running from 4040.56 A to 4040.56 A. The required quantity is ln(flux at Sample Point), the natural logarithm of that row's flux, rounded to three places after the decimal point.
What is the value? 0.398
